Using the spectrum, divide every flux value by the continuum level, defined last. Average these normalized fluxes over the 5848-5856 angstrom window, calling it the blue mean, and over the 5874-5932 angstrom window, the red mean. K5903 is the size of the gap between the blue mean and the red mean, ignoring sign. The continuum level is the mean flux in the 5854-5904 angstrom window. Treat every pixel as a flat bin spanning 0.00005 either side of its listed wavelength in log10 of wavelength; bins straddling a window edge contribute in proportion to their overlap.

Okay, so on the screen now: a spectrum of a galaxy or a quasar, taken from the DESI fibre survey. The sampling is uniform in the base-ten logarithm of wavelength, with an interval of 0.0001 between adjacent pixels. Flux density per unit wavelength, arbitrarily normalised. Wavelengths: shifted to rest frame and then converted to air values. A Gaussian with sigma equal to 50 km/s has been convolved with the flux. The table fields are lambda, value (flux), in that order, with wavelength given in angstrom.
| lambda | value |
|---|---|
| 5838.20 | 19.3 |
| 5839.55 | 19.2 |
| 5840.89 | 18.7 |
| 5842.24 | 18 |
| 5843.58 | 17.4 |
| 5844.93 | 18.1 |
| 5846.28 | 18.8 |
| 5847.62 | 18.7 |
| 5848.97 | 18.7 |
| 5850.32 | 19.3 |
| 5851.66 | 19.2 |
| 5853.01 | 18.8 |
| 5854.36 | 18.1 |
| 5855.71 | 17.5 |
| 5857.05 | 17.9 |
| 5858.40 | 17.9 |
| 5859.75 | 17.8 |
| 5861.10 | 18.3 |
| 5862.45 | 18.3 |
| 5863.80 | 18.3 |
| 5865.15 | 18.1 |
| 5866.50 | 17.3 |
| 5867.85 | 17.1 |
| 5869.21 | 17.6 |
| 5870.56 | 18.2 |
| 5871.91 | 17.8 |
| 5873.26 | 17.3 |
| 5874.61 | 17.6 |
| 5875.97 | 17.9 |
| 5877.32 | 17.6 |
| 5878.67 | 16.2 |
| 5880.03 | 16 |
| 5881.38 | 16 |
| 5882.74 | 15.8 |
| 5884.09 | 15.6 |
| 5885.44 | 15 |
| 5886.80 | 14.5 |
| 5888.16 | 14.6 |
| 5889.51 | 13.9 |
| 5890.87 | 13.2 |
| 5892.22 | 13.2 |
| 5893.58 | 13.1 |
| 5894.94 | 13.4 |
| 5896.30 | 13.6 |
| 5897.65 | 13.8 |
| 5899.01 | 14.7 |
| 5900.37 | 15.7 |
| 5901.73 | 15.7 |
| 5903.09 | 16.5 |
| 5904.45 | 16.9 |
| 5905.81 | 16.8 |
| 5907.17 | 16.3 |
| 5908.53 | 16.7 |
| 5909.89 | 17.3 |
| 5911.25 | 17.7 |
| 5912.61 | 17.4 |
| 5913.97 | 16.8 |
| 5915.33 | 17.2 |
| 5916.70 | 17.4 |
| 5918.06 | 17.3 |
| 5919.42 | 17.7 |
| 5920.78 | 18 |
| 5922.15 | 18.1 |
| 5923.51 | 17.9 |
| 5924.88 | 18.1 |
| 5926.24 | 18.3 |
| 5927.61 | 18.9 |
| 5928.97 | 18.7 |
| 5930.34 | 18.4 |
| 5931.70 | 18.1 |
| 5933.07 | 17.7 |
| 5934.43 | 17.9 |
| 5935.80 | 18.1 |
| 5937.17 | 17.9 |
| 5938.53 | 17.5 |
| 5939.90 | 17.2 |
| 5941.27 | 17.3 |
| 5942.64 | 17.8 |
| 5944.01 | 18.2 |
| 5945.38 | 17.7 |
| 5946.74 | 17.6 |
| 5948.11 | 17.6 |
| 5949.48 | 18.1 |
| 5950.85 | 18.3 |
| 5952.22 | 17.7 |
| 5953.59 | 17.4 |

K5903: 0.14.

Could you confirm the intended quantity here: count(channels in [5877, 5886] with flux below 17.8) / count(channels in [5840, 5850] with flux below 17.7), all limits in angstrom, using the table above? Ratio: 7.0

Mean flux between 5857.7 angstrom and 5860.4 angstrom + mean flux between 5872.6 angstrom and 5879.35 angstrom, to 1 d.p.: 35.2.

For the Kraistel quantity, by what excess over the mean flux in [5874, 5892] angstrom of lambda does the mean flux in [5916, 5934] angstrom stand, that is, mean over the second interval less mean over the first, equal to 2.4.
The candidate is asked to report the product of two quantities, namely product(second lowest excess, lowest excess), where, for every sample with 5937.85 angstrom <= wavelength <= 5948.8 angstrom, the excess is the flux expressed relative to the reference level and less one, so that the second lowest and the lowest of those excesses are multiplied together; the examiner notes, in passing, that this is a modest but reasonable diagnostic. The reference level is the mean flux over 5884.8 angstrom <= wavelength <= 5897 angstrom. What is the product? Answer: 0.061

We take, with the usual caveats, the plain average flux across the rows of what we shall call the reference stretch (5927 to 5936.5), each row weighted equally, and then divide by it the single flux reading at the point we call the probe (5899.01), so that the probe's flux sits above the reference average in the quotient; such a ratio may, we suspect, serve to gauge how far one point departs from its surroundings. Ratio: 0.81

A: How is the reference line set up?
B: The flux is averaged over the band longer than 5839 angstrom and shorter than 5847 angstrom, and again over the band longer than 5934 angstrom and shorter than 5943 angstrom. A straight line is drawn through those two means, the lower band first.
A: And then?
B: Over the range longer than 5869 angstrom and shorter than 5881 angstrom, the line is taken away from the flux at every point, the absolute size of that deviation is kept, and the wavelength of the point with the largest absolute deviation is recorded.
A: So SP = 5880.03 angstrom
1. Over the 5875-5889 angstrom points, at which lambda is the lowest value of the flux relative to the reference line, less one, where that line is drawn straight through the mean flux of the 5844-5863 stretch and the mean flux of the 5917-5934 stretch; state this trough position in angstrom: 5886.80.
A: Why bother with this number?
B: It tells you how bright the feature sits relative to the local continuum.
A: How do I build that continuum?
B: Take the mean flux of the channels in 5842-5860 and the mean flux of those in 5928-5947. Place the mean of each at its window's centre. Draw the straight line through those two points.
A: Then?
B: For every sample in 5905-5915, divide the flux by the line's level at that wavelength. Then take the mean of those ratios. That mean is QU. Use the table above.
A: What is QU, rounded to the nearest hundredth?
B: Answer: 0.94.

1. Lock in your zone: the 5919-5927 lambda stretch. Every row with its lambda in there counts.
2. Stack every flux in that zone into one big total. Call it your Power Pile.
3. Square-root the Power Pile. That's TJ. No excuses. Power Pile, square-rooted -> 10.4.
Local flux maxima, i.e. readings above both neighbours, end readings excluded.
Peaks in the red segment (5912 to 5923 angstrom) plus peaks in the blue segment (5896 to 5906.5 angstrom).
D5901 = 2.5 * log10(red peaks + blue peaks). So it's 0.75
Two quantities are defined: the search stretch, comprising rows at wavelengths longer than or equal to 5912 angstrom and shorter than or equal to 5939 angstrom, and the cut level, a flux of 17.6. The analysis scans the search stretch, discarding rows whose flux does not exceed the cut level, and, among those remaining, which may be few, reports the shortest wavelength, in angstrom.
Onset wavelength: 5919.42 angstrom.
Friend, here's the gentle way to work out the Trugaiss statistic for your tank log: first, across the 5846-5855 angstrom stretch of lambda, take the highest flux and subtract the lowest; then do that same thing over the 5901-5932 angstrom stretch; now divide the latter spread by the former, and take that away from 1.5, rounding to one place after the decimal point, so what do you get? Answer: -1.2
